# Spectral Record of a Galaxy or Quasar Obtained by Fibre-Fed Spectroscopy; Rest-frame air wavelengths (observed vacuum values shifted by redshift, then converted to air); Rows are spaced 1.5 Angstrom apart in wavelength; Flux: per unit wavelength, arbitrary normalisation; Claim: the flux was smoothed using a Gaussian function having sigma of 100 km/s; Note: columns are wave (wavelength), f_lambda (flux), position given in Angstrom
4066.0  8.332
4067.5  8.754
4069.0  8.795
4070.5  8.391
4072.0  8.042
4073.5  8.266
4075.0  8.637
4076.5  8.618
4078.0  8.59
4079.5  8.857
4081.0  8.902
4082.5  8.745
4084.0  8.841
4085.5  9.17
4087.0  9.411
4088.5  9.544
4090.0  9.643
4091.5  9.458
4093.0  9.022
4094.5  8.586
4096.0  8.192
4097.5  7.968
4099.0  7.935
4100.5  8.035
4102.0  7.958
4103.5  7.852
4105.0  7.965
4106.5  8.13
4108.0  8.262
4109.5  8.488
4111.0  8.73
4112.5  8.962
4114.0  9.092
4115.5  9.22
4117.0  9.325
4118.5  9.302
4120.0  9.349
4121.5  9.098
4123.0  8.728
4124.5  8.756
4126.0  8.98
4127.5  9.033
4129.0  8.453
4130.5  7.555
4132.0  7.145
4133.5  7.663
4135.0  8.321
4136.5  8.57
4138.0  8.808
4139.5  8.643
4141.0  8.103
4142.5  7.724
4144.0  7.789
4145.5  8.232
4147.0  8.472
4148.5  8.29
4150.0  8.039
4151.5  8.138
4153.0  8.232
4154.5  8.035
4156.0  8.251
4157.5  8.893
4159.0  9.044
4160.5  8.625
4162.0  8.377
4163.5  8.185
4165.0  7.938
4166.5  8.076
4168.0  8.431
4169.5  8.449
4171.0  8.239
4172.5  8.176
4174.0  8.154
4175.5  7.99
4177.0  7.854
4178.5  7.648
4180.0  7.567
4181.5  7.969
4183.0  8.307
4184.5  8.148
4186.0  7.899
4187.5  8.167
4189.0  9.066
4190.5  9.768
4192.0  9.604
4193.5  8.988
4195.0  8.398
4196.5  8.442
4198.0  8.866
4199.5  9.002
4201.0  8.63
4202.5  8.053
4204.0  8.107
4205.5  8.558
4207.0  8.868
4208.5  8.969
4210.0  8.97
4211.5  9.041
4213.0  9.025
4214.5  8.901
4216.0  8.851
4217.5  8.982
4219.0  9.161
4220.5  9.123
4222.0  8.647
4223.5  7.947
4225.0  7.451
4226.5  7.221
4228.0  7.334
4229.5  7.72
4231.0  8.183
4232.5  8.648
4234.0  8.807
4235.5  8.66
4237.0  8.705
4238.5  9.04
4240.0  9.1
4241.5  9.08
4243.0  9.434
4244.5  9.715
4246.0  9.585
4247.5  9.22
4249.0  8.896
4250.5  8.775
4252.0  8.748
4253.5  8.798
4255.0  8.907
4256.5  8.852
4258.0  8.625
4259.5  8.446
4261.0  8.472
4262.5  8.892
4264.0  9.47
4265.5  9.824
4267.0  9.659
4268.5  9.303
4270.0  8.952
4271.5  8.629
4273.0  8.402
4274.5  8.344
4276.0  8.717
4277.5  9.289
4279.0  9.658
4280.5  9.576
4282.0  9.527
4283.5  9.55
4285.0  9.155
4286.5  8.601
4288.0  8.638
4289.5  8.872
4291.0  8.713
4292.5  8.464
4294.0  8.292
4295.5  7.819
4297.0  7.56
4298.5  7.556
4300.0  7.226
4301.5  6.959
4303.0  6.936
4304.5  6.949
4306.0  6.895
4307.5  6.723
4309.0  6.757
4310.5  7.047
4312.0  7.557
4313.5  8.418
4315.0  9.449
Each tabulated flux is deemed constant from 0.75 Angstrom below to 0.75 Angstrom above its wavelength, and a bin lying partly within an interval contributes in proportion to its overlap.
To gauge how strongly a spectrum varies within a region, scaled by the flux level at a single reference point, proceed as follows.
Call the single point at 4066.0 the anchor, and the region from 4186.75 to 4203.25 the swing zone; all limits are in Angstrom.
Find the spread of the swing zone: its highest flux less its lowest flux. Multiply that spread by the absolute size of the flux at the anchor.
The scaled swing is 14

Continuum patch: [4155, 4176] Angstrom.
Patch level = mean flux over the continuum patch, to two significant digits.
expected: 8.3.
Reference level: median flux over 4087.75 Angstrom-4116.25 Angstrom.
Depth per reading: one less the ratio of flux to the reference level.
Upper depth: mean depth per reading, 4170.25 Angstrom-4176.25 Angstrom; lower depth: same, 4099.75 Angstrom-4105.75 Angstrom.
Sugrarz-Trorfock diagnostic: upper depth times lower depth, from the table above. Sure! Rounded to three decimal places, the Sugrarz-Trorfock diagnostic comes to 0.003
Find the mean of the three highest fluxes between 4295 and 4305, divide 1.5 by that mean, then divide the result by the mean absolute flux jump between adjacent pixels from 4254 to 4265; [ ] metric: 0.79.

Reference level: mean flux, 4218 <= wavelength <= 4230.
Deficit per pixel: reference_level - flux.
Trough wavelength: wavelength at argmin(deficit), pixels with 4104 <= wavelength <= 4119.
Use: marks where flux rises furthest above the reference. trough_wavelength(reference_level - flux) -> 4117.0 Angstrom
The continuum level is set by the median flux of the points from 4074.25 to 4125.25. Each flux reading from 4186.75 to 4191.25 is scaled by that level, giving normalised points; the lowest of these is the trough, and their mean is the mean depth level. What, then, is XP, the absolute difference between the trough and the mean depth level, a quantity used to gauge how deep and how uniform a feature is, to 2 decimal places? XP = 0.10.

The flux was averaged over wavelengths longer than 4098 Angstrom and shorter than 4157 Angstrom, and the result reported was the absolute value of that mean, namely 8.4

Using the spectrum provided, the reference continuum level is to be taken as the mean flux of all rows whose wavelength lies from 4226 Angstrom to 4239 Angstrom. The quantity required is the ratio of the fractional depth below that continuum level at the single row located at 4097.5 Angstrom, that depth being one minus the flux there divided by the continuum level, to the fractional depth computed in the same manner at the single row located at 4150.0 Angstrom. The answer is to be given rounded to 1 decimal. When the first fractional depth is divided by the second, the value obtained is 1.3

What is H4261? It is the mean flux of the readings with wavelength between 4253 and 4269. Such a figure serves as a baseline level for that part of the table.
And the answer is 9.0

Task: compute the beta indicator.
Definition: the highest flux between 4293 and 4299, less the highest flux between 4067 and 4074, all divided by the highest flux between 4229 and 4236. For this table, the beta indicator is -0.057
